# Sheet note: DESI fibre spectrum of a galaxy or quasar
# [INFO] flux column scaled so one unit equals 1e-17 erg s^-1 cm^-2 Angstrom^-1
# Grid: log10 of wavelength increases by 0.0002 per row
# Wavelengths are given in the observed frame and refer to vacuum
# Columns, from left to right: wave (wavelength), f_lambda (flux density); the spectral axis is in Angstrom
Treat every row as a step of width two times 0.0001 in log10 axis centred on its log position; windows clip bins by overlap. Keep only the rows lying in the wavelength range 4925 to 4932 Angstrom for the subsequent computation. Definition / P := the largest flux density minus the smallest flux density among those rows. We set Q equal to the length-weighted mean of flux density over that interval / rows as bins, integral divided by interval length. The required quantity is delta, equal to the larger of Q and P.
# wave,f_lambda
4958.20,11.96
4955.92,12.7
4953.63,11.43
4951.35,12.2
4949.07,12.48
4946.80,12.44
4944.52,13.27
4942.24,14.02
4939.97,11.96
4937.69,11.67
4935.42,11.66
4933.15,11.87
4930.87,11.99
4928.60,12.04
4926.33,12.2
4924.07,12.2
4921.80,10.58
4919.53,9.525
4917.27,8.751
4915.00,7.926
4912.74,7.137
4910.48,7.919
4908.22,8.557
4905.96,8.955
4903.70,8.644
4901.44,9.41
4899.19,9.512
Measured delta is 12.1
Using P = 0.2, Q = 12.1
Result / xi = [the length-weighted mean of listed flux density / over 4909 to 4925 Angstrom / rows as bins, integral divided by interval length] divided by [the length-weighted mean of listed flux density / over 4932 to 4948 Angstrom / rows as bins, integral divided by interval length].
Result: 0.7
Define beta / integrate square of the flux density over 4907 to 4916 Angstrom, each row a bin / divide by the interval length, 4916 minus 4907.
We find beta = 63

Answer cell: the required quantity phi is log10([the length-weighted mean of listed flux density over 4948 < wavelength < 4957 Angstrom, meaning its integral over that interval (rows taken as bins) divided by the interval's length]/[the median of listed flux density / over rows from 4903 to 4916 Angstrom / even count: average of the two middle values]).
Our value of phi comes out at 0.17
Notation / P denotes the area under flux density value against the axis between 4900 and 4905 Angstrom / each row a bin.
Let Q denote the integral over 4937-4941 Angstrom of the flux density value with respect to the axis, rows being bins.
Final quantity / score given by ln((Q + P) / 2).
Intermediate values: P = 45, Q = 47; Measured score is 3.83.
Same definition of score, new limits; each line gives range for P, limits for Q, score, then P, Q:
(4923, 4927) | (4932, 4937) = 3.99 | 49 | 59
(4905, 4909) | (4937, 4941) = 3.72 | 35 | 47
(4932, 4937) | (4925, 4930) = 4.09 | 59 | 61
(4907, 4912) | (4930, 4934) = 3.79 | 41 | 48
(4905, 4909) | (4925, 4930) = 3.87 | 35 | 61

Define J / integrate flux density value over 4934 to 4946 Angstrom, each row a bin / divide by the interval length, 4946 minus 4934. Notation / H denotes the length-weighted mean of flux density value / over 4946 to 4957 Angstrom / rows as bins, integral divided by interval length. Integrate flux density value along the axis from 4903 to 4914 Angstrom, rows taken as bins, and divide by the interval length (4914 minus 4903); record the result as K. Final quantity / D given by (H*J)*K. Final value 1259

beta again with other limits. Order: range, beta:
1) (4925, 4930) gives 147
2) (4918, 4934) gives 131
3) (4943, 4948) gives 168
